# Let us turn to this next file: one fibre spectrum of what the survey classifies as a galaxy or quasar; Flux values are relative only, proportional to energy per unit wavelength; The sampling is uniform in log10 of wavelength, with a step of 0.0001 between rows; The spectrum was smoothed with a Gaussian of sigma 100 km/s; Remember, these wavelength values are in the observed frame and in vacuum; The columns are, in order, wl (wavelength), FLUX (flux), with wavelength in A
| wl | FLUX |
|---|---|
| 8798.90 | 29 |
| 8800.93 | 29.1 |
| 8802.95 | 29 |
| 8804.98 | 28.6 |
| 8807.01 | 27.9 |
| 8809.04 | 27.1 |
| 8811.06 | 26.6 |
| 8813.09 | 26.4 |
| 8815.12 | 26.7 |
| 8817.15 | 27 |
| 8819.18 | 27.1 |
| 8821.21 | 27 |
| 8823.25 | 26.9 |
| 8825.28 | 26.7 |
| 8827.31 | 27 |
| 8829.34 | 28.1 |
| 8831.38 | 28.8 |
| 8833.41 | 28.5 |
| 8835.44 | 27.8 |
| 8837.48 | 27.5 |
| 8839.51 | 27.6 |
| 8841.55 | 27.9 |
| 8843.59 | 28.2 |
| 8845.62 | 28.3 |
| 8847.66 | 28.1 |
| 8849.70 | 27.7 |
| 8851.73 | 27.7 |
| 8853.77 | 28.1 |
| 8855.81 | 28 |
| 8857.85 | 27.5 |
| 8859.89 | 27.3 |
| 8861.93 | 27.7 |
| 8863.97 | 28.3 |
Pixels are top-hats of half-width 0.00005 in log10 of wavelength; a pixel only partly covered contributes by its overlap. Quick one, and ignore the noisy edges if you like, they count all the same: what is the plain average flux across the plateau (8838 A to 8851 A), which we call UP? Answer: 28.0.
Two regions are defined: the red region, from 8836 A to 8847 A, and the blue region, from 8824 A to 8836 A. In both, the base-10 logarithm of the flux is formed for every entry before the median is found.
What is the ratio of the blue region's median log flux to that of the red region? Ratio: 1.00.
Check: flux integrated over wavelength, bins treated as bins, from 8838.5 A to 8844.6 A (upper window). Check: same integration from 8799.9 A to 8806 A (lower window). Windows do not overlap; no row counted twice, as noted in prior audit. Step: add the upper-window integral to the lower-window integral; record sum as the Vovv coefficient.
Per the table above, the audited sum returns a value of 346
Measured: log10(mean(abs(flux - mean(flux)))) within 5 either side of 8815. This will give -0.63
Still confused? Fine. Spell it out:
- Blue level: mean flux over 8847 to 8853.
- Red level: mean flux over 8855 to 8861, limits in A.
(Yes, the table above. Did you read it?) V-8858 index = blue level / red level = 1.01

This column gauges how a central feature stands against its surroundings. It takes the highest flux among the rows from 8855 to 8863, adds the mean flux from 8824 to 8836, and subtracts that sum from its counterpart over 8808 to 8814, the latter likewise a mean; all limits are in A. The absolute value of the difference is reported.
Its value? 29.1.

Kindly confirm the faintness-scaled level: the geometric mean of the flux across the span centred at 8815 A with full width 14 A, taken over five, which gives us 5.37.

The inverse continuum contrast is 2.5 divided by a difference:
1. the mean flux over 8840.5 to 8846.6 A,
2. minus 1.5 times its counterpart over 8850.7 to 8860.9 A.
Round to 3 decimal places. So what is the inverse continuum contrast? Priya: -0.186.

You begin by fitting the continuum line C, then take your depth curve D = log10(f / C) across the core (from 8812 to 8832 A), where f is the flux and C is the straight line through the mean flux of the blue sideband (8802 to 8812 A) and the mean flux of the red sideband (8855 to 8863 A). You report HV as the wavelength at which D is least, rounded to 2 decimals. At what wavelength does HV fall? 8813.09 A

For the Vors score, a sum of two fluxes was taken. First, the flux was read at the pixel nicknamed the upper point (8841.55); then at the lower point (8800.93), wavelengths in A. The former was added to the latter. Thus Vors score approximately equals 57.0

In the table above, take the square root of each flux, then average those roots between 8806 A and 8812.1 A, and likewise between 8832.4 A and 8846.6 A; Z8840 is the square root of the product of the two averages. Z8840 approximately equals 5.25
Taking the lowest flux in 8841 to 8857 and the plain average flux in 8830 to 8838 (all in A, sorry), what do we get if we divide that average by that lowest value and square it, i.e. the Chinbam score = 1.03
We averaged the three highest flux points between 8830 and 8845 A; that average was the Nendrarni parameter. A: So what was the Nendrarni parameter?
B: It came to 28.5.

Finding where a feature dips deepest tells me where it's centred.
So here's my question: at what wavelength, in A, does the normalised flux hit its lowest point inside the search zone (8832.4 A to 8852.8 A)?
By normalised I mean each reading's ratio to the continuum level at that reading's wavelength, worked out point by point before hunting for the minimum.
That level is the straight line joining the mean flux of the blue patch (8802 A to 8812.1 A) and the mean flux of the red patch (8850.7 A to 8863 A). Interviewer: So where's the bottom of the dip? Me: 8837.48 A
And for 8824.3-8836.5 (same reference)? 8825.28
